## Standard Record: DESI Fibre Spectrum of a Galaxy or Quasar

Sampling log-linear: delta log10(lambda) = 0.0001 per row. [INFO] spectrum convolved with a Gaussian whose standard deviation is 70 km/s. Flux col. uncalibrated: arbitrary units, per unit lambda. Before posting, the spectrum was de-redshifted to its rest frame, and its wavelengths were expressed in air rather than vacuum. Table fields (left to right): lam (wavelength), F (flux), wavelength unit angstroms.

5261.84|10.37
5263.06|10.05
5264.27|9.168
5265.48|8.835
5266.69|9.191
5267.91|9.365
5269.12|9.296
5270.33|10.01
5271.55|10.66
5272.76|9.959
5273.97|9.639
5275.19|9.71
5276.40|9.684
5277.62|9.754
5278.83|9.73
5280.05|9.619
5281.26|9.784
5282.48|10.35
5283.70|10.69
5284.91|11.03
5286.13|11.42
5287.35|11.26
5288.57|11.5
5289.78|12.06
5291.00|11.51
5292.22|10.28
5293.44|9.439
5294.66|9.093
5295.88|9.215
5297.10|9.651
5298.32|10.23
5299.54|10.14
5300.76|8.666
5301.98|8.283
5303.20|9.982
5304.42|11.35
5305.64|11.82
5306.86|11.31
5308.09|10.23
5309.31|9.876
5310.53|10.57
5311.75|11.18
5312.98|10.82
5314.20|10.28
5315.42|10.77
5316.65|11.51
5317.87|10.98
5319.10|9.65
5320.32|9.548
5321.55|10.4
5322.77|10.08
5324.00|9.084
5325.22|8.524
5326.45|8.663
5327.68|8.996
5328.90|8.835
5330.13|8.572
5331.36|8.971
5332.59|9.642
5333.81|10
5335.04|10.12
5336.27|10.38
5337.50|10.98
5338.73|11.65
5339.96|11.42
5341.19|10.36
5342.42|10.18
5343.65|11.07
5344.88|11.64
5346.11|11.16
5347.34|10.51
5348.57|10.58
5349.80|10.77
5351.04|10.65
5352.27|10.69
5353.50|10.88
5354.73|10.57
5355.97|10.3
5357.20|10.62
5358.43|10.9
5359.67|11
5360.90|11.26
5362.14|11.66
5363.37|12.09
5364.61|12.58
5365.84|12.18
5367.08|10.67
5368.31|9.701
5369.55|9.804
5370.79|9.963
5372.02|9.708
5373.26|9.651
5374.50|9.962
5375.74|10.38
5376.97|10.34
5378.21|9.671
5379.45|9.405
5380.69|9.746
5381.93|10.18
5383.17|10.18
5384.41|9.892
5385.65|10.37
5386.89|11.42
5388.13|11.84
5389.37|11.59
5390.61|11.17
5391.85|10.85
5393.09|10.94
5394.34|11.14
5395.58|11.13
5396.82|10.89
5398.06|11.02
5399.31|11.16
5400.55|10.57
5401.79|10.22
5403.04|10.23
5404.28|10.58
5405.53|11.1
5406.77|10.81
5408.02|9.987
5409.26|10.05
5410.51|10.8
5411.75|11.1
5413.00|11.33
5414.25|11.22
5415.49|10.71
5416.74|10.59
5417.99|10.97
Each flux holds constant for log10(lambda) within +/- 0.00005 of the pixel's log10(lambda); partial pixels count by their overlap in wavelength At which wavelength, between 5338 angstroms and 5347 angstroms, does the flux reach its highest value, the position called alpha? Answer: 5338.73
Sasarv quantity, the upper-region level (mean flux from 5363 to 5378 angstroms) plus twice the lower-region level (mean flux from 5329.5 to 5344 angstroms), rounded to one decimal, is 31.1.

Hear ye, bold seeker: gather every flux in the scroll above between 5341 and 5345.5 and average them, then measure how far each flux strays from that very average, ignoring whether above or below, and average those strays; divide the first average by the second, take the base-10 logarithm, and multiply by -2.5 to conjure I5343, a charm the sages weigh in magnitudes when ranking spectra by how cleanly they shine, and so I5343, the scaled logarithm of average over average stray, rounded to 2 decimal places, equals -3.25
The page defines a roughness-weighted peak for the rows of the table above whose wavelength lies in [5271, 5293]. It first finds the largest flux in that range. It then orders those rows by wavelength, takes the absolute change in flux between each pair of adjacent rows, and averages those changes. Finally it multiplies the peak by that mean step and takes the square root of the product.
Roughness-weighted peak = 2.04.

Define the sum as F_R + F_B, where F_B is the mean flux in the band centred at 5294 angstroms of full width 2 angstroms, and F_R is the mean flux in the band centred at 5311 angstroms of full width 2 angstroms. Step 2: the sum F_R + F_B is 20.1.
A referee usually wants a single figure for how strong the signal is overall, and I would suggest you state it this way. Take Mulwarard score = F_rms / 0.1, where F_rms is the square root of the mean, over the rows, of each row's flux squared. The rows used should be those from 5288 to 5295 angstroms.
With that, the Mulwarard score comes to 107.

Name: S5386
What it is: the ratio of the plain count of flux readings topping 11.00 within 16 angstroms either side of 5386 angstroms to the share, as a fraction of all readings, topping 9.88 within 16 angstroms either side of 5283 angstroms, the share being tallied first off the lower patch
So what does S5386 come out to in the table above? 16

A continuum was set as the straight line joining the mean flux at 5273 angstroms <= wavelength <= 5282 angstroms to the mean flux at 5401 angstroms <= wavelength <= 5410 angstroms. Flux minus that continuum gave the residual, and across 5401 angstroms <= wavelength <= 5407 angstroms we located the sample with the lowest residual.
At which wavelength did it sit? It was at 5401.79 angstroms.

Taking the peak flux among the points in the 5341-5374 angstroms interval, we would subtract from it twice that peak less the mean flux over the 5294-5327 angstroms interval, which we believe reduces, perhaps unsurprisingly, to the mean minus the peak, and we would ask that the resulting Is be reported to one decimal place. -2.5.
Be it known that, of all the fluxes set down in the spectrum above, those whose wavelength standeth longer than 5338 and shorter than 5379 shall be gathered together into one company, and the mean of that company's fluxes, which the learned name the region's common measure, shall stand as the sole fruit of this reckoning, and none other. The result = 10.7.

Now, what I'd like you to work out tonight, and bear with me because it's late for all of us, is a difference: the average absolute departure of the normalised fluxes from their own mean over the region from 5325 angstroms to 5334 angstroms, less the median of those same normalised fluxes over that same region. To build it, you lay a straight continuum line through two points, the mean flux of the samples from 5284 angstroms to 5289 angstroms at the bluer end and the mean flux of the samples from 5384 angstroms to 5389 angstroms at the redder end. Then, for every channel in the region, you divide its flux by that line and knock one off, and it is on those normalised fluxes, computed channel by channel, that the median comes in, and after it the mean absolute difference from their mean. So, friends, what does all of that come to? 0.236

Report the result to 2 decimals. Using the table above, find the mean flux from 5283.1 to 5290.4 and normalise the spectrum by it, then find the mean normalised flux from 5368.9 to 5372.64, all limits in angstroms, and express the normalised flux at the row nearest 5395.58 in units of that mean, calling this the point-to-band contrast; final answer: 1.13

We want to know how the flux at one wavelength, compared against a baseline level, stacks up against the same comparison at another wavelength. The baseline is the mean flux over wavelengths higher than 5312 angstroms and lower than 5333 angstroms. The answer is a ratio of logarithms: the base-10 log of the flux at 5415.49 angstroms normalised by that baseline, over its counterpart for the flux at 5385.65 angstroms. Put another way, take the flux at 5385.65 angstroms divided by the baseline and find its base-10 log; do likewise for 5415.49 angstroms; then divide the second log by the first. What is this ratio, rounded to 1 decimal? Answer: 1.5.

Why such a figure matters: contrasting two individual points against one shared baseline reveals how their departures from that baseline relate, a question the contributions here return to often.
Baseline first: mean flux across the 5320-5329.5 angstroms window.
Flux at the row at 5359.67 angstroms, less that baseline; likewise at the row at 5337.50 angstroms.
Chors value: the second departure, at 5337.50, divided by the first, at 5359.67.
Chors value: 0.99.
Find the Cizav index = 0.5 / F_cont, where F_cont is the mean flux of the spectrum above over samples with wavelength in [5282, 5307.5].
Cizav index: 0.0479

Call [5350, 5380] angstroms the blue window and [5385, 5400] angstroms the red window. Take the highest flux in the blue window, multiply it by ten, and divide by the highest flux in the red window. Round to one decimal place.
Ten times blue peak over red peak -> 10.6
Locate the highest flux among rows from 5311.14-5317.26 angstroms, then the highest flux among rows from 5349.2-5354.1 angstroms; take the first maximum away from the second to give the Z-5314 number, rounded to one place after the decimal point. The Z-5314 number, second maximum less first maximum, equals -0.6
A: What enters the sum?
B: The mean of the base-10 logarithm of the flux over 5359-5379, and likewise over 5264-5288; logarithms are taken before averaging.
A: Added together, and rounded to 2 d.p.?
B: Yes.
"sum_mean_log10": 2.02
